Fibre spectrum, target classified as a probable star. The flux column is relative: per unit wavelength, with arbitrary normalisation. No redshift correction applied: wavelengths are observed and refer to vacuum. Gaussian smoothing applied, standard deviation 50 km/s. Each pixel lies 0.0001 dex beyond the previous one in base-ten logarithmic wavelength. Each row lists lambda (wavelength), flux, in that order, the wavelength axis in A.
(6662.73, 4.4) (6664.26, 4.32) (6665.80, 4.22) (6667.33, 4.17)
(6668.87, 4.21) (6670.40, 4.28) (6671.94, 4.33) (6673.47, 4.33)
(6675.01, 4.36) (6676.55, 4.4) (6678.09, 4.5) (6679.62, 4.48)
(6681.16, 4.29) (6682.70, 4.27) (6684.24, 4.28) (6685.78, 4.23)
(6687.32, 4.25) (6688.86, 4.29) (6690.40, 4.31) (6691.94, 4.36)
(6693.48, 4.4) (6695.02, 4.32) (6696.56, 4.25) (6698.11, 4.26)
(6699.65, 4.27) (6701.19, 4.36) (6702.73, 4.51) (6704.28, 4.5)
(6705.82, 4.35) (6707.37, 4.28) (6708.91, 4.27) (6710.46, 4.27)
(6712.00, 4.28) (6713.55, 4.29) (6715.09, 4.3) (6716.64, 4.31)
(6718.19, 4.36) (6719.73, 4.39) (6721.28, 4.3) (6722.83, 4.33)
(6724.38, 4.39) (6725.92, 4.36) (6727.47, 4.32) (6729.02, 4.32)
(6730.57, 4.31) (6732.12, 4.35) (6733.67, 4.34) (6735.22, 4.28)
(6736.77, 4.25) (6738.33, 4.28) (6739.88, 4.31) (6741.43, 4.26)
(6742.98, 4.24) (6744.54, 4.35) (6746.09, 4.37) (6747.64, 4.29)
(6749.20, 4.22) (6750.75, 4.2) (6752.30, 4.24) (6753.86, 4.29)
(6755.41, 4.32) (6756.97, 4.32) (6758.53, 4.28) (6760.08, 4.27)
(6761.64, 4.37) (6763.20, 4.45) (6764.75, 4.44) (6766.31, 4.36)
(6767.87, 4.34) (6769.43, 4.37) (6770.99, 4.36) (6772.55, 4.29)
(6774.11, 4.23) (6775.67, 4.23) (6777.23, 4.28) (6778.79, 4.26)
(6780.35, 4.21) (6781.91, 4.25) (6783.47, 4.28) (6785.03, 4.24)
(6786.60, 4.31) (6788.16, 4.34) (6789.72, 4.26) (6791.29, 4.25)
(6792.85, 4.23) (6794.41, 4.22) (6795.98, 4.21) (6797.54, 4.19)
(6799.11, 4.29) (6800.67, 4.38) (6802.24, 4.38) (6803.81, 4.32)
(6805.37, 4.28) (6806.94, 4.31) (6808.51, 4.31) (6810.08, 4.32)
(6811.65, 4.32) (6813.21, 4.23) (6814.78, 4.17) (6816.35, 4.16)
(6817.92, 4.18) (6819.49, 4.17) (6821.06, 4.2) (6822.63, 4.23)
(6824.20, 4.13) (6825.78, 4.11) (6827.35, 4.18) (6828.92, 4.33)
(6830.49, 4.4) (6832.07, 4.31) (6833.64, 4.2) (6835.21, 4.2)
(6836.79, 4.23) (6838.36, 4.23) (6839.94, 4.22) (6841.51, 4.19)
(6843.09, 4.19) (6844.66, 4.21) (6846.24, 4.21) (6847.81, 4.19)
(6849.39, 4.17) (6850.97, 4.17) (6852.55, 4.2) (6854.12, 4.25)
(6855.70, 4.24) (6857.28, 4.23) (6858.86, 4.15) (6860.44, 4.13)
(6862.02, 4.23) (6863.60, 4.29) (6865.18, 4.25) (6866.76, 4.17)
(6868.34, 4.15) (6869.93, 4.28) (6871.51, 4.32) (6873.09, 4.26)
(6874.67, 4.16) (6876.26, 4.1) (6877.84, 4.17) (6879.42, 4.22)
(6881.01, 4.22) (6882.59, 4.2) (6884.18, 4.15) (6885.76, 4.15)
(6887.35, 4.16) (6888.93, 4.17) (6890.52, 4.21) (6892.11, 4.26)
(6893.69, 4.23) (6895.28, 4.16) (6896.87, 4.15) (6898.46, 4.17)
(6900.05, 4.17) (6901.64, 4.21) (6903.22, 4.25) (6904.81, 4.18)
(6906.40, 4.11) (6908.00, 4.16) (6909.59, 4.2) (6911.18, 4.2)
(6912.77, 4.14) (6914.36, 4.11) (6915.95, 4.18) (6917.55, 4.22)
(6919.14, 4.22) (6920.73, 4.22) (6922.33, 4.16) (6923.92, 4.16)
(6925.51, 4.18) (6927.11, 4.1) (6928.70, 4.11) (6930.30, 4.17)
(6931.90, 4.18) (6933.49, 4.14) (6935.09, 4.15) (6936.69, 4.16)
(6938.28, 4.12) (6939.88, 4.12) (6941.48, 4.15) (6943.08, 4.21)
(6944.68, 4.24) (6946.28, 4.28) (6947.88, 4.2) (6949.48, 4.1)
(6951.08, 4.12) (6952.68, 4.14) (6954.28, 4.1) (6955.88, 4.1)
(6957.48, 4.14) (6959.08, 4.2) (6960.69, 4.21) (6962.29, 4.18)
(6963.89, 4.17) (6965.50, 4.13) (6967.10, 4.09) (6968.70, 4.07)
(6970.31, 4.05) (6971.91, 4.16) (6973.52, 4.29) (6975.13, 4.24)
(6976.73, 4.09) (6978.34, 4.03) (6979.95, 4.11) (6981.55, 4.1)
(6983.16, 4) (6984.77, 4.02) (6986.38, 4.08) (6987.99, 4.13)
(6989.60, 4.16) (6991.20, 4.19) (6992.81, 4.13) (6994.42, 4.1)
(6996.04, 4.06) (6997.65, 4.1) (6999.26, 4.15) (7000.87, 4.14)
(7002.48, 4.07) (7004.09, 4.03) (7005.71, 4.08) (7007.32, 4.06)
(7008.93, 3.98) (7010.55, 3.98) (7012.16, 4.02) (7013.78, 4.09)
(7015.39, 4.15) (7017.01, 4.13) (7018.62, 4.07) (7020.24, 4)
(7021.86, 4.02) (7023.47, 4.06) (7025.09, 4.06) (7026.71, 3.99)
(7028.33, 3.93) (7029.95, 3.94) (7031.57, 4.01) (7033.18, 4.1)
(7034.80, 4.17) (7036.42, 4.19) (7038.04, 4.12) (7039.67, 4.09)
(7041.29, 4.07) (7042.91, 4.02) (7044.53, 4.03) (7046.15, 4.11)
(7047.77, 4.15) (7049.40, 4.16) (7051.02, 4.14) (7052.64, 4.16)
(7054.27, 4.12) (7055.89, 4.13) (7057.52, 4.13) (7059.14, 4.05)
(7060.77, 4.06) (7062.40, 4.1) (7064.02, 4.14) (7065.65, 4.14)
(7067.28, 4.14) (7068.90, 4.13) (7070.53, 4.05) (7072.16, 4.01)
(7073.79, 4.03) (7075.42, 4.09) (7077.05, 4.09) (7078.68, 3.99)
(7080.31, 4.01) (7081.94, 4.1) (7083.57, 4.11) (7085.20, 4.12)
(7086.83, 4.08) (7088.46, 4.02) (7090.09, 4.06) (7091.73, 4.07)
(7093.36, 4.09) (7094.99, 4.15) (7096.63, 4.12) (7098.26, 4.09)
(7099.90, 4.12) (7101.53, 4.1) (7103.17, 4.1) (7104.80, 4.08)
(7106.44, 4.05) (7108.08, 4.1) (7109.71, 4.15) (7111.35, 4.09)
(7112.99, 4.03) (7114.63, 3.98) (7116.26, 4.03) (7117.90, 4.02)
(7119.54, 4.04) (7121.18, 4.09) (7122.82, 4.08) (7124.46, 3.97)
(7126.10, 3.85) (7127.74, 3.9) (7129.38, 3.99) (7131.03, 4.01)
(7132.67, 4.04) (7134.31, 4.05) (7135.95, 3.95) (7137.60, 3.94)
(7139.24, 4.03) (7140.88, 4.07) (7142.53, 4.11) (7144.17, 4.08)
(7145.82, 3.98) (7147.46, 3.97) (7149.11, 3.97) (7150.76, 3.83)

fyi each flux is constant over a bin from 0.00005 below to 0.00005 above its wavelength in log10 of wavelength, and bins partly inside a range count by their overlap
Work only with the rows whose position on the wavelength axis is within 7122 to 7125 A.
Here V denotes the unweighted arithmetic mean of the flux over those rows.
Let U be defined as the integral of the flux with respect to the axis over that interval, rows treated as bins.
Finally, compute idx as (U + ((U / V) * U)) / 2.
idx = 24.2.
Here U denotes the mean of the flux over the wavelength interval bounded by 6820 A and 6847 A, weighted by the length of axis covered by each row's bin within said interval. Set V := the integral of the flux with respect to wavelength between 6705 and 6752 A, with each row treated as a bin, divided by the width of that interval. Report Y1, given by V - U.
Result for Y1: 0.09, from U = 4.22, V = 4.31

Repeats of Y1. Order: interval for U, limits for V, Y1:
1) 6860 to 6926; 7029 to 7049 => -0.11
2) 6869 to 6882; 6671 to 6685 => 0.14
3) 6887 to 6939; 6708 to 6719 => 0.13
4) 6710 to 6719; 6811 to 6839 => -0.09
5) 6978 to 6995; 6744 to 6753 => 0.18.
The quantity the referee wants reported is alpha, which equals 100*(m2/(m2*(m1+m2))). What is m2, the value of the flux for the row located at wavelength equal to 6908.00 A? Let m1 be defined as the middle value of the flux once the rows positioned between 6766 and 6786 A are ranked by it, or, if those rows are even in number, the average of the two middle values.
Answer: 11.8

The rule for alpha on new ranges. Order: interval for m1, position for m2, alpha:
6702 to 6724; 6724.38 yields 11.5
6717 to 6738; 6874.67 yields 11.8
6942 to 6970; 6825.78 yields 12.1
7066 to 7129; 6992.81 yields 12.2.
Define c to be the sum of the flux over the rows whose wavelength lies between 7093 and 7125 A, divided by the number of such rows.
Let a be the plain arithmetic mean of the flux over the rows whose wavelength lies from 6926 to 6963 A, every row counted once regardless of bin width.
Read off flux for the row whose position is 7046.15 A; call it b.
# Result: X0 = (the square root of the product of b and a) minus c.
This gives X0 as 0.060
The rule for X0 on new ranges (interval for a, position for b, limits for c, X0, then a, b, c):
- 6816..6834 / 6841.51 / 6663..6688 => -0.104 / 4.22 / 4.19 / 4.31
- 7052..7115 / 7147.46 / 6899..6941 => -0.138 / 4.09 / 3.97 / 4.17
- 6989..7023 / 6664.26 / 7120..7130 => 0.219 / 4.08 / 4.32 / 3.98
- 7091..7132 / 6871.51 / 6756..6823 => -0.097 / 4.05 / 4.32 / 4.28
